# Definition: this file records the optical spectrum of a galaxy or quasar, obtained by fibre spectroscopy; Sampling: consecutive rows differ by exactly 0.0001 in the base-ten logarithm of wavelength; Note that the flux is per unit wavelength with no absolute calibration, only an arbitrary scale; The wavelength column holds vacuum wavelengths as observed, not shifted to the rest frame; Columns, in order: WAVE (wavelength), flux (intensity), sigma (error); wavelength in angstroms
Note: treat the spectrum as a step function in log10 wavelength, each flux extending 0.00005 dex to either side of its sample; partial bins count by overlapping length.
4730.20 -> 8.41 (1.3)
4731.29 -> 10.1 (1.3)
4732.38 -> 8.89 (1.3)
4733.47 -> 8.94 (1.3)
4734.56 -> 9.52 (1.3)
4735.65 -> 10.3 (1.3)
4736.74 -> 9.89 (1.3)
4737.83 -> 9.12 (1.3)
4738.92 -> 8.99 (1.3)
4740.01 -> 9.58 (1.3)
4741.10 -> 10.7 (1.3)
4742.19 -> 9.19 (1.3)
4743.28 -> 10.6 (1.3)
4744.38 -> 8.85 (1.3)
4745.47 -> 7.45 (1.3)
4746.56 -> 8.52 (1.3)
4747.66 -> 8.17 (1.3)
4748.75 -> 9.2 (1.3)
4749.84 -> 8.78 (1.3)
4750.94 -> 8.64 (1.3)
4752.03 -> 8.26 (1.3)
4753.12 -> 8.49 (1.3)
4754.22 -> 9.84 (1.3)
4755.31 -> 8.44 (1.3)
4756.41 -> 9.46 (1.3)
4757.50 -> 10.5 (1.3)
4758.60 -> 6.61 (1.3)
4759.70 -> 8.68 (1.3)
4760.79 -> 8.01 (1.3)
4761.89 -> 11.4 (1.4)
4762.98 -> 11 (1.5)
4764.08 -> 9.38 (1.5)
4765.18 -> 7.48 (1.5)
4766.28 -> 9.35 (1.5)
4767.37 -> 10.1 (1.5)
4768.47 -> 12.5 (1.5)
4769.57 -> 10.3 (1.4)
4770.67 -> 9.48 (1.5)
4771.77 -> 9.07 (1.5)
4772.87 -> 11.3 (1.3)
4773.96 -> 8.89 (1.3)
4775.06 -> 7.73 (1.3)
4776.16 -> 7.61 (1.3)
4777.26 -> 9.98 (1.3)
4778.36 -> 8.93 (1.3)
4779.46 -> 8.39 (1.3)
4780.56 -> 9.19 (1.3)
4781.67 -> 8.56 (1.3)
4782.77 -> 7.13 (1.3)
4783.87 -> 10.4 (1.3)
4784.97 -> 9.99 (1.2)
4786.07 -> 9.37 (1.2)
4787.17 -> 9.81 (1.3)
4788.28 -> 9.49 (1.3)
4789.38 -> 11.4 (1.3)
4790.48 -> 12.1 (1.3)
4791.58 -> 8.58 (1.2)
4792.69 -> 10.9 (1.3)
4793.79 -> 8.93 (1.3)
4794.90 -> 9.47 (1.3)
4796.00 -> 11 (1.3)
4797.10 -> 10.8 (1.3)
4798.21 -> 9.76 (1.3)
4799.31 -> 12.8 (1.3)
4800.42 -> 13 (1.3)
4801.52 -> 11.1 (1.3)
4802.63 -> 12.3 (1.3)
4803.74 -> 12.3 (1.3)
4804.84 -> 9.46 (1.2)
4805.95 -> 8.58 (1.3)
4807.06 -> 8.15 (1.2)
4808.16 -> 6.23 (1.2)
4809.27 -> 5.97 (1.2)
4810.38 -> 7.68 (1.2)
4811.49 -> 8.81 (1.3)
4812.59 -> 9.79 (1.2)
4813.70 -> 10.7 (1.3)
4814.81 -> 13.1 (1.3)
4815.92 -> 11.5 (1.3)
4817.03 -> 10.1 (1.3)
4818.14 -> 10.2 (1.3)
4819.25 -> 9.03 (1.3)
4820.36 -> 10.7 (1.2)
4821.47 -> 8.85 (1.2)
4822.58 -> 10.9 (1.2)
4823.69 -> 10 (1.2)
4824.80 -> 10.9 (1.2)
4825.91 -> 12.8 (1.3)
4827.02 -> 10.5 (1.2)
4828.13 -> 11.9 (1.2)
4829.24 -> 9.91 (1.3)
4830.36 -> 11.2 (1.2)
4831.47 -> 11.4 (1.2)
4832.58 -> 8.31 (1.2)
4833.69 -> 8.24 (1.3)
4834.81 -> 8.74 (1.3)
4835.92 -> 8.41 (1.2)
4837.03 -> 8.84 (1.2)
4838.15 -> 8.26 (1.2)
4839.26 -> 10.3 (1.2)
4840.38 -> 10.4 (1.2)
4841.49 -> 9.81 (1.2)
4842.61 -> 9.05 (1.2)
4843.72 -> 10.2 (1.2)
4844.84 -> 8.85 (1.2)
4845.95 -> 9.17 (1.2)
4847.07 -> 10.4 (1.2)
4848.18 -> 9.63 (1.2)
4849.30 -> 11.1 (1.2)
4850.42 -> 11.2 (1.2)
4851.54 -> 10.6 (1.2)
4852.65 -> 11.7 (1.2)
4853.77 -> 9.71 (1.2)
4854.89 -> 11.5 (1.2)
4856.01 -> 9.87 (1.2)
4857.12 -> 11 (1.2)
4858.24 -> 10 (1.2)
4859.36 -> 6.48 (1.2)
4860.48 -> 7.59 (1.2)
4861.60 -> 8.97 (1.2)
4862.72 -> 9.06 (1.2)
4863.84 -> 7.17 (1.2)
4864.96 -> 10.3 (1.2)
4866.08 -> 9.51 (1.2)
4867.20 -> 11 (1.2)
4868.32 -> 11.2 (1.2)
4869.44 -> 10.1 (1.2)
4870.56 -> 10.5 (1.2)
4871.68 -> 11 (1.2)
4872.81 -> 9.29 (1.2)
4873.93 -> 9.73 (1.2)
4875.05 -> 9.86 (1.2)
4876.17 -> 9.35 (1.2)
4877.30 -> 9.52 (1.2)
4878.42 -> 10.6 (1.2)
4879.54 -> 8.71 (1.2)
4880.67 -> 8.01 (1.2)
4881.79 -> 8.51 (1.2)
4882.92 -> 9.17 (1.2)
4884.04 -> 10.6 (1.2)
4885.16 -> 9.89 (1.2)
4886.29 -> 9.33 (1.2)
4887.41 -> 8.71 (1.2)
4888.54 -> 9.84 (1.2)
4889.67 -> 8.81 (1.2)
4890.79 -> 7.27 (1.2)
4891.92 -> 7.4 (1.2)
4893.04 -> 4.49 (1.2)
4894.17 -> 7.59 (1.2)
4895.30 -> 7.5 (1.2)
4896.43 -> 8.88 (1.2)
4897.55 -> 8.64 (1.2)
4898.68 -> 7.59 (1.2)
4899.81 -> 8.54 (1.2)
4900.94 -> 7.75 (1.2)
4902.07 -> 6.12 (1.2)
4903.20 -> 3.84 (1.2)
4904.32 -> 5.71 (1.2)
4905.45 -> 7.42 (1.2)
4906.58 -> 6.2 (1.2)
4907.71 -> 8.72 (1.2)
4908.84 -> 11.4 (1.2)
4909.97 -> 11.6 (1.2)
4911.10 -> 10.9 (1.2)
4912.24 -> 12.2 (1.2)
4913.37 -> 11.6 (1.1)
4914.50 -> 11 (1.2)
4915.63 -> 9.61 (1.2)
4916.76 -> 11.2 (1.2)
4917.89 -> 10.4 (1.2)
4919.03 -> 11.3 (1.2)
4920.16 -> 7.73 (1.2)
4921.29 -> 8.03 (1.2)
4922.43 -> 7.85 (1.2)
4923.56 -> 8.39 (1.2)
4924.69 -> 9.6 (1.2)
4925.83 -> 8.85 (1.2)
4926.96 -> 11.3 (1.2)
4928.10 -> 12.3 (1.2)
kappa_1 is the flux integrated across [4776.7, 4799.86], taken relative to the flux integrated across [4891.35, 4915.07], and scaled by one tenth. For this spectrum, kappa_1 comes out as 0.115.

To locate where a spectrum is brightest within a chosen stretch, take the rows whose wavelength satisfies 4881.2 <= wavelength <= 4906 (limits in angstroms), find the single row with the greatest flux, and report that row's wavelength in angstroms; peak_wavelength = 4884.04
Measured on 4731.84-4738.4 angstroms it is 4735.65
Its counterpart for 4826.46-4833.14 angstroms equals 4828.13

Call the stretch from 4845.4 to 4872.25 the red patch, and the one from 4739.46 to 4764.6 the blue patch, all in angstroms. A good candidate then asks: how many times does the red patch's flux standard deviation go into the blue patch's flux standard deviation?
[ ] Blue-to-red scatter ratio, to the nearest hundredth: 0.86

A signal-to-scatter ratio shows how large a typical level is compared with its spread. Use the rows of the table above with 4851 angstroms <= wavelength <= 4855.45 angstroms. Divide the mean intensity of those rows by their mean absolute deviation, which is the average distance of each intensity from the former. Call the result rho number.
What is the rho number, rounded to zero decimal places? 15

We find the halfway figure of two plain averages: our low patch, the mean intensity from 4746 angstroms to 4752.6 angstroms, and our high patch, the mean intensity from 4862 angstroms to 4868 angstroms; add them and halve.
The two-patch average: 9.0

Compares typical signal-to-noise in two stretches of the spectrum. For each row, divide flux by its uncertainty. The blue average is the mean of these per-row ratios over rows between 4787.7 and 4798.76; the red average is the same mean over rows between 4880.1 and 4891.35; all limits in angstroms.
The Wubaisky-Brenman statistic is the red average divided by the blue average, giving 0.95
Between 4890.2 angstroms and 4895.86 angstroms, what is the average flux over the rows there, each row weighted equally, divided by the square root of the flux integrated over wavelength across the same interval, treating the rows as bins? 1.10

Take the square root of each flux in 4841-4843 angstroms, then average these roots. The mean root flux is 3.07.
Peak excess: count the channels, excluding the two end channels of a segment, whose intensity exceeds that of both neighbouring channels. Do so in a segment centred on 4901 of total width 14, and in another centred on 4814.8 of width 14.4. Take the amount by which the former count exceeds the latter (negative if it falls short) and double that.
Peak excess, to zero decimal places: 0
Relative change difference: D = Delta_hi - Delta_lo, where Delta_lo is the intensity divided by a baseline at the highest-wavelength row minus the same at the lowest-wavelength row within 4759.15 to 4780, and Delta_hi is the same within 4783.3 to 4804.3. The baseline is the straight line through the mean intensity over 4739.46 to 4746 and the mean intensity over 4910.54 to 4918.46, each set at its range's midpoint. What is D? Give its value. 0.22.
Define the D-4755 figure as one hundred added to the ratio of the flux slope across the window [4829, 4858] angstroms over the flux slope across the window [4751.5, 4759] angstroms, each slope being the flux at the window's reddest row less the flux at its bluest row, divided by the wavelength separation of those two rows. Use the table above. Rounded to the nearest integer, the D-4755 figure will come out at 100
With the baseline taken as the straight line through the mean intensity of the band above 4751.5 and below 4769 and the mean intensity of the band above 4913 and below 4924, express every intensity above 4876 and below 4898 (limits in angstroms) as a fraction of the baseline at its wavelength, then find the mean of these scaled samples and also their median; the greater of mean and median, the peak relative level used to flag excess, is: 0.91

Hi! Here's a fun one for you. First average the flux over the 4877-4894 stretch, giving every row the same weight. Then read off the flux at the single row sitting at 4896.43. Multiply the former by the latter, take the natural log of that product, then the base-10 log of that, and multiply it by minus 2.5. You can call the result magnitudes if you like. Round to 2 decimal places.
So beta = -1.60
